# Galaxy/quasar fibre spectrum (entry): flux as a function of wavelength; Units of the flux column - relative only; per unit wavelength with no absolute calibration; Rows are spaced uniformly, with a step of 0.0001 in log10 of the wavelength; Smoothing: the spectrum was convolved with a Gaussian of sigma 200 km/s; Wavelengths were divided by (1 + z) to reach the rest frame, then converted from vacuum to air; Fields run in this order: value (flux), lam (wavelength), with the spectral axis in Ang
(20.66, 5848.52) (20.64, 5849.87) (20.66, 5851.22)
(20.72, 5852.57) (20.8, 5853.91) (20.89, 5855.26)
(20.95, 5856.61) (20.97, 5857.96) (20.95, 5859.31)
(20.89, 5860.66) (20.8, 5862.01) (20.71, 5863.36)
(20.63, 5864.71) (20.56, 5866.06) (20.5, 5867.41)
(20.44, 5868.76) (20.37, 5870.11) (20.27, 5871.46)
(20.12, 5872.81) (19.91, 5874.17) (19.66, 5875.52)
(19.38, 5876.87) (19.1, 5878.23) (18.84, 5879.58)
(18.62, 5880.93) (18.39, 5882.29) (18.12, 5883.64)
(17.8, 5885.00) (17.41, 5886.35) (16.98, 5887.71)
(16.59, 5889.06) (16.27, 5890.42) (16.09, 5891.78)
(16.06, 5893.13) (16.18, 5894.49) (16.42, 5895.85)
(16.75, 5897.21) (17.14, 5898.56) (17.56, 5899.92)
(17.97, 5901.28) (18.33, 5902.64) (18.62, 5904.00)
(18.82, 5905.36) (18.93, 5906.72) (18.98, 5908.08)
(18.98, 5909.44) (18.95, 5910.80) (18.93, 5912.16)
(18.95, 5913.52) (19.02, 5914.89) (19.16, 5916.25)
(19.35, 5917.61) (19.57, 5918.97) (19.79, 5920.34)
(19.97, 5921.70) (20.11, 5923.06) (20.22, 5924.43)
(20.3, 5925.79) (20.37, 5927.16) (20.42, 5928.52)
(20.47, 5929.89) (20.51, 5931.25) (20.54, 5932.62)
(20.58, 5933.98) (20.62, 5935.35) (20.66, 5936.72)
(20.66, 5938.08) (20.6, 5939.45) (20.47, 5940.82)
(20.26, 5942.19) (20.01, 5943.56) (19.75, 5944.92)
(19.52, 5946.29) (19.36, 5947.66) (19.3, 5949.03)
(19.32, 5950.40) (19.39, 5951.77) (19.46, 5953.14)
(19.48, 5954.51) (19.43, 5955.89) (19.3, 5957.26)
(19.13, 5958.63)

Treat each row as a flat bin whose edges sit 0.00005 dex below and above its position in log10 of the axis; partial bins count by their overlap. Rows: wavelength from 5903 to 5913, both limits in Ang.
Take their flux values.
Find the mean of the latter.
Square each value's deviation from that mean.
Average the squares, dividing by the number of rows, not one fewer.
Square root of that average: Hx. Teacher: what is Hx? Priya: 0.1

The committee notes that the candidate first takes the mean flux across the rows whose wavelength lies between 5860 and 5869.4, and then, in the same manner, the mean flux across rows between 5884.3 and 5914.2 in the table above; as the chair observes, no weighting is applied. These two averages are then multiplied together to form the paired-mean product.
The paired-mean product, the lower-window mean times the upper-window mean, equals 365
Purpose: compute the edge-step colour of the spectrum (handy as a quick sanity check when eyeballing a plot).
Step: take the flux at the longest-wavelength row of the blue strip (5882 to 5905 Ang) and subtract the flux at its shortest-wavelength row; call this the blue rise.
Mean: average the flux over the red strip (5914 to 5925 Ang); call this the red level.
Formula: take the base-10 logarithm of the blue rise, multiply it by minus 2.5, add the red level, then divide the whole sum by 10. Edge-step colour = 2.12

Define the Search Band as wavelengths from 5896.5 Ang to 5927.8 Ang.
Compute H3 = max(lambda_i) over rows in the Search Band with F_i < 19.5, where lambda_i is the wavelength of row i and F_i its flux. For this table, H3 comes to 5917.61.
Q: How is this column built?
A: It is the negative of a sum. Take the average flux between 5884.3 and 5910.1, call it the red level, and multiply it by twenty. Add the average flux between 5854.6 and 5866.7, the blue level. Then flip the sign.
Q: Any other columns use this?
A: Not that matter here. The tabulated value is -370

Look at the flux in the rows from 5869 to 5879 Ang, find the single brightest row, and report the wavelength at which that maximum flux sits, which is 5870.11 Ang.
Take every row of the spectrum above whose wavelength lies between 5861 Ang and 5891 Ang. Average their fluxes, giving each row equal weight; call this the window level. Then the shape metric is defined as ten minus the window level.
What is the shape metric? -9.2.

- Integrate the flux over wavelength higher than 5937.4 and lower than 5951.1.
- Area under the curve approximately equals 273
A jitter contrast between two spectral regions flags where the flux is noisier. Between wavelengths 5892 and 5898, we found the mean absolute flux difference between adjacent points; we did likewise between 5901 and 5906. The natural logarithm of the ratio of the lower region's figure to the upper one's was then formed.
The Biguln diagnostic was -0.2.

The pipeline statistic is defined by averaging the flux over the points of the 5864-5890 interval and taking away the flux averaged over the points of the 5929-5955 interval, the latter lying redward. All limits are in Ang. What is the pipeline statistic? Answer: -1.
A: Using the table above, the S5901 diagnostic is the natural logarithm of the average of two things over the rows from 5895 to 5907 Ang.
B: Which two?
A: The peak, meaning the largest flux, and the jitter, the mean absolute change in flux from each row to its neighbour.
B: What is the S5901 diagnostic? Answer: 2.26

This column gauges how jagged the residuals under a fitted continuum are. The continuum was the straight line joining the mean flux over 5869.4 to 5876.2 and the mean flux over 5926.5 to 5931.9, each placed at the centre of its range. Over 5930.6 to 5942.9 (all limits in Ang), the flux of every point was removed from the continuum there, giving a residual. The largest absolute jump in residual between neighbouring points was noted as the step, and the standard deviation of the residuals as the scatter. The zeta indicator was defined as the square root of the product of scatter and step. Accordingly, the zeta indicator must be 0.17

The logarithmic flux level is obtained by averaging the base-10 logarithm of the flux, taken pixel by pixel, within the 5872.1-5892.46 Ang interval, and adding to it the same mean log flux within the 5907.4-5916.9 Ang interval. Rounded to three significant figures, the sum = 2.54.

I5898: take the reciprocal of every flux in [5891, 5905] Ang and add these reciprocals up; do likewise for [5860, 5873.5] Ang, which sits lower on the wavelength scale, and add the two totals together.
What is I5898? 1.07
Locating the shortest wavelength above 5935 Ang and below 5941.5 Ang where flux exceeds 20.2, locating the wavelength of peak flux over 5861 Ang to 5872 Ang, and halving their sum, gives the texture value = 5898.7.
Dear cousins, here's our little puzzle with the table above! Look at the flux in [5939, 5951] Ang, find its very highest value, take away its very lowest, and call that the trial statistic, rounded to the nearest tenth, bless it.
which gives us 1.3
